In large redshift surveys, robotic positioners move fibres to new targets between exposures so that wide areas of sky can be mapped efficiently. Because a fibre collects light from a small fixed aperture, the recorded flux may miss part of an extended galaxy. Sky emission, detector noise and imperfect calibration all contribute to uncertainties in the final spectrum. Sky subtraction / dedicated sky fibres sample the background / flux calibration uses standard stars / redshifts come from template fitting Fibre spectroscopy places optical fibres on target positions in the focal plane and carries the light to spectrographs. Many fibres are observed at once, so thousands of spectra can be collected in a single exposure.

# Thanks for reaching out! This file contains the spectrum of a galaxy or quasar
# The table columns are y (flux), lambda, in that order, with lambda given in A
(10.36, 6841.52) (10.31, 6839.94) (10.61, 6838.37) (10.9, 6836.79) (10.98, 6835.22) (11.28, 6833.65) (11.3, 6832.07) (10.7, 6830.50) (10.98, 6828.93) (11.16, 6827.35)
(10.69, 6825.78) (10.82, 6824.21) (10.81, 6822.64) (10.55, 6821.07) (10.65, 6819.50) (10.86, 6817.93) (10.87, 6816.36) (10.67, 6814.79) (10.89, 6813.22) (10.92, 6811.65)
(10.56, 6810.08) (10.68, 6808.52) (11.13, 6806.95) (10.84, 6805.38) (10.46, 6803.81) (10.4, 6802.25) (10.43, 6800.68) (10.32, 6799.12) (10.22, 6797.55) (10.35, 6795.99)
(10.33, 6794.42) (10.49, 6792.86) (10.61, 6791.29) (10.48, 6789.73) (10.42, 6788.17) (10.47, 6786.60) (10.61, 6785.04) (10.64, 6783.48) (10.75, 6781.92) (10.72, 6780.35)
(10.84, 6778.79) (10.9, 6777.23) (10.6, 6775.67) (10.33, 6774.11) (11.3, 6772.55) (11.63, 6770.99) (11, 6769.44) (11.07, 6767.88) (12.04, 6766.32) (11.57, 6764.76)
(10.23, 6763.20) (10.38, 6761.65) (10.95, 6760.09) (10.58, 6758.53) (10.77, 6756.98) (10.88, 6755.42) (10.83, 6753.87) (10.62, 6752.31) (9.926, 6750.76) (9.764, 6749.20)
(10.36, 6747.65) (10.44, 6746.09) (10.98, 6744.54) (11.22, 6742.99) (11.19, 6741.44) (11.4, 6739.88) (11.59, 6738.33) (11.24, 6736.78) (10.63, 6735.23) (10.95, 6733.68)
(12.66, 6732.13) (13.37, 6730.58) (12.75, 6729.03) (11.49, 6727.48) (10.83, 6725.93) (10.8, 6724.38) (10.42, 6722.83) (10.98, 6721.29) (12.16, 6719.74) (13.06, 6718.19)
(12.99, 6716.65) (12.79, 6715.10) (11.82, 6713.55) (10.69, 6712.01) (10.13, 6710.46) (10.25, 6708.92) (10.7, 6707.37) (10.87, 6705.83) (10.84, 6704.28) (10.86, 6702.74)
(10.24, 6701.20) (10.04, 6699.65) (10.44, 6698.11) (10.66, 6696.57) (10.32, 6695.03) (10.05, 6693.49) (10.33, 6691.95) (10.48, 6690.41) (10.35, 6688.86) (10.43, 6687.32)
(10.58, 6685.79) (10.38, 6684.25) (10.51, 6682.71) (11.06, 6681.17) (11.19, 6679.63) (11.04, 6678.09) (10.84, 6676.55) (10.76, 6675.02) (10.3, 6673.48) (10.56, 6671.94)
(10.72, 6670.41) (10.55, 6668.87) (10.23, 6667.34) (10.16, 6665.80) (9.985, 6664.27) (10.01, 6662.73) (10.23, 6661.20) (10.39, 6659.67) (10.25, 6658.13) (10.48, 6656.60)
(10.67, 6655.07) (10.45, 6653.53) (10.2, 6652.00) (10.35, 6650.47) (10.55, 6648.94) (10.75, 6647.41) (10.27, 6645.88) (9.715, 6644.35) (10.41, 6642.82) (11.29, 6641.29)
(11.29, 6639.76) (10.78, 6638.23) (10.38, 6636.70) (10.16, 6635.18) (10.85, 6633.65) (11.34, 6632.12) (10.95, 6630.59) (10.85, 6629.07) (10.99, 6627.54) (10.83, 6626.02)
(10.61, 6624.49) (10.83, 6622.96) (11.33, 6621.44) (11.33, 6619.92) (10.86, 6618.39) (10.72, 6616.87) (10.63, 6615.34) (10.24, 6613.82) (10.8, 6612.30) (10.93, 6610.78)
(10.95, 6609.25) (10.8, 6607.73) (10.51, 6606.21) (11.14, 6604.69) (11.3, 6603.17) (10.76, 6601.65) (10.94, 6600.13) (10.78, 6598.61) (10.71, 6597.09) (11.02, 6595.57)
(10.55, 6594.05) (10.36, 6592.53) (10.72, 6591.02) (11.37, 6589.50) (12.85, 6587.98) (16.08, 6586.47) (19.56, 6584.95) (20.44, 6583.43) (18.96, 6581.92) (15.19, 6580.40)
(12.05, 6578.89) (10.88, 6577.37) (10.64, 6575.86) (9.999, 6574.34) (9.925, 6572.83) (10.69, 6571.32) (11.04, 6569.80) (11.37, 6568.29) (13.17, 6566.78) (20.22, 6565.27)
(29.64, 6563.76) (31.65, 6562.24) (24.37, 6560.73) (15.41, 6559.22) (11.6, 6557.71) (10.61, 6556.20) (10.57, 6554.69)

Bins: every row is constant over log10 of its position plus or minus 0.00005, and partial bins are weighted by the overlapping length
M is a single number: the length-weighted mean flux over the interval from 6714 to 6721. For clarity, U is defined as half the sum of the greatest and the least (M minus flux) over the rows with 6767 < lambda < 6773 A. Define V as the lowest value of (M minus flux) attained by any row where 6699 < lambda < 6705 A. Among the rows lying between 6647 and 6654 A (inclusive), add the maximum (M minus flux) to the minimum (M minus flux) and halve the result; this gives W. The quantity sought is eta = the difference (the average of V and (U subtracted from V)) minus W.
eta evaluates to -1.0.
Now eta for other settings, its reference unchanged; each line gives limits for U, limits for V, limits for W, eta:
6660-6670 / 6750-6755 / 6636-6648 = -1.5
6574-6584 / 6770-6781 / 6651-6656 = 0.1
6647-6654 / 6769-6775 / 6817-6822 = -2.0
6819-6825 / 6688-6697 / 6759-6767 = -0.5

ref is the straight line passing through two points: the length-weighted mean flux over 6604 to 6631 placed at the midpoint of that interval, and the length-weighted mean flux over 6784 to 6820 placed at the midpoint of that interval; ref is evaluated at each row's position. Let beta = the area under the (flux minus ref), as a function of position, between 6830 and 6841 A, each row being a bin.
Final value 3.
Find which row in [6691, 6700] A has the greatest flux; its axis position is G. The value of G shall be 6696.57 A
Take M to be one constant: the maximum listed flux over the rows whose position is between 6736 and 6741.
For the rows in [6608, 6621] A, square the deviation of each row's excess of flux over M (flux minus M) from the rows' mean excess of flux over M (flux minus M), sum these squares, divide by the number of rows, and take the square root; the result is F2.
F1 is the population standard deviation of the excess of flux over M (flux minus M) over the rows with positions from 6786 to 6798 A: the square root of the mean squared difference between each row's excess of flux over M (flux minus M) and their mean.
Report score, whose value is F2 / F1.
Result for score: 2.6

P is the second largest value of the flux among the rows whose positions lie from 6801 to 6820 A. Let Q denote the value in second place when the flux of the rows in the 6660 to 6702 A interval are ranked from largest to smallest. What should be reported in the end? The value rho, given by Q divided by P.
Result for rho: 1.01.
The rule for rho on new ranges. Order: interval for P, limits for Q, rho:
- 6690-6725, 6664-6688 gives 0.85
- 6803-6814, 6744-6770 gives 1.06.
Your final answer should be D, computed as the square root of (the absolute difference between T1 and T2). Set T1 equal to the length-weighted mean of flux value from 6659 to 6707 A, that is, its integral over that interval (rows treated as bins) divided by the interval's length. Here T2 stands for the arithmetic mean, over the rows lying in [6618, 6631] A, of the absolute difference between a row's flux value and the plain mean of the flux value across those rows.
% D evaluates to 3.21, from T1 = 10.5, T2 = 0.18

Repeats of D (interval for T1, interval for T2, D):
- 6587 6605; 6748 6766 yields 3.28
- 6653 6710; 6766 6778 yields 3.17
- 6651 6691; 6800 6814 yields 3.21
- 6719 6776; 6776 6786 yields 3.32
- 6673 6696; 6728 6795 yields 3.17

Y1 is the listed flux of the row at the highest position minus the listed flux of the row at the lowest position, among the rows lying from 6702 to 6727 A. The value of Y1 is 0.0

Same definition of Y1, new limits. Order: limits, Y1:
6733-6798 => -0.7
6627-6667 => -0.8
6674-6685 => -0.4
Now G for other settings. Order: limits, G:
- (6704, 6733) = 6730.58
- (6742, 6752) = 6742.99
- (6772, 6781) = 6772.55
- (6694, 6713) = 6705.83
